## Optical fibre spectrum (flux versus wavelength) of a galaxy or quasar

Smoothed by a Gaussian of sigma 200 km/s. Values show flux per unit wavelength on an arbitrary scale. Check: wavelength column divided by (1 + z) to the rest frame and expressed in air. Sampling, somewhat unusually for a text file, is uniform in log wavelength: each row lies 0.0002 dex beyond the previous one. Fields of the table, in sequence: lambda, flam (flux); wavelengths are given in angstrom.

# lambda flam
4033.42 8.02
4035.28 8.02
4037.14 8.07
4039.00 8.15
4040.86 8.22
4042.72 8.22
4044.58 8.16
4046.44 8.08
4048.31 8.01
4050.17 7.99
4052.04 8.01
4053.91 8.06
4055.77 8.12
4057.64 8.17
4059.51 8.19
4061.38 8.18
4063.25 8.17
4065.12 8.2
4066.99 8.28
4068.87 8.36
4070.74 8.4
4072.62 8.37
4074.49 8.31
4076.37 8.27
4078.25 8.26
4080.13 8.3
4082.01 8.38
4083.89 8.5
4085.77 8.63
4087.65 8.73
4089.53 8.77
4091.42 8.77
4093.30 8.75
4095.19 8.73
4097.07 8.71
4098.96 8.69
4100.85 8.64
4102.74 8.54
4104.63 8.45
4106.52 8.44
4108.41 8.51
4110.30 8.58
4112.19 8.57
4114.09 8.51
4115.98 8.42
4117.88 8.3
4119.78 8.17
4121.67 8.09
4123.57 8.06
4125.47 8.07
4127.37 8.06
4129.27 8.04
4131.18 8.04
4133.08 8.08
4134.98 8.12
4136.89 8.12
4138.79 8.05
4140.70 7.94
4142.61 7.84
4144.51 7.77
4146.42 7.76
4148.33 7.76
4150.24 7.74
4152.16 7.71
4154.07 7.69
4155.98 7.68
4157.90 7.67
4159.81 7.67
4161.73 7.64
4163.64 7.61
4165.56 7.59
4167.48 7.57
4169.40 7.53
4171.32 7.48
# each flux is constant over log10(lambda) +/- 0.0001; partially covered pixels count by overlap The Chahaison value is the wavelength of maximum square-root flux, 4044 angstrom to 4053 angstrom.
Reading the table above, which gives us 4044.58 angstrom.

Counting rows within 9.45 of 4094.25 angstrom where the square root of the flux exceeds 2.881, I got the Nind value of 10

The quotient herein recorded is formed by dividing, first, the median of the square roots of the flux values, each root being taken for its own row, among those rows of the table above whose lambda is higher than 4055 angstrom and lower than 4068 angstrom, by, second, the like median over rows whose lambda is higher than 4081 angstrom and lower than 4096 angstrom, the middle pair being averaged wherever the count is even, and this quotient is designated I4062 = 0.97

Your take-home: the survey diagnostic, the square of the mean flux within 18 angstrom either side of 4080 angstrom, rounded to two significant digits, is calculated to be 72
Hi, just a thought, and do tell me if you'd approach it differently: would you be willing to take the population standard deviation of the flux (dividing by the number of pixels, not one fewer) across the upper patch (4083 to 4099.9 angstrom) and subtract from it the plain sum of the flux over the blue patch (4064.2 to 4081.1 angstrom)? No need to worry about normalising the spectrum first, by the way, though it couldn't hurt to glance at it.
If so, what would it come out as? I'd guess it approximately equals -74.7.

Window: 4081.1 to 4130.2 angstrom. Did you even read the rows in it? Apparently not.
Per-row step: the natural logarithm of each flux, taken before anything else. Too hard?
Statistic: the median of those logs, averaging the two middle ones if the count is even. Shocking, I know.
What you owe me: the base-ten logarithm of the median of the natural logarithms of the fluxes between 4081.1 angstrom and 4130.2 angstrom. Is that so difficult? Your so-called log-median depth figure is 0.331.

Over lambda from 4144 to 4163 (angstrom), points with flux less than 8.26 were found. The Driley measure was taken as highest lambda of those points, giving 4161.73 angstrom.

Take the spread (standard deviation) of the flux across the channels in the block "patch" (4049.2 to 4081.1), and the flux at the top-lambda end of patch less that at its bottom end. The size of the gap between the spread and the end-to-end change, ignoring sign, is 0.19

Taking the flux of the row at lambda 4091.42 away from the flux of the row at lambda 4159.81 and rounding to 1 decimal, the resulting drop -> -1.1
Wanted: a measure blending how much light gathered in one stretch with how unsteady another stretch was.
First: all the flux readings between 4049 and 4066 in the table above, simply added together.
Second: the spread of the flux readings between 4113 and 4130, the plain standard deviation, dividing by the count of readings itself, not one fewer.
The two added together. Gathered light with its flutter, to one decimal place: 73.3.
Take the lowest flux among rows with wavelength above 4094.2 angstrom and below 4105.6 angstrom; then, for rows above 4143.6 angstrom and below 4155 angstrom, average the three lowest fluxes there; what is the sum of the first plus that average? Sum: 16.2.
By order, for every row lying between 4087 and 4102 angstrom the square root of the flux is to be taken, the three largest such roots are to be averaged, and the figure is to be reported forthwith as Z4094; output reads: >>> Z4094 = 2.96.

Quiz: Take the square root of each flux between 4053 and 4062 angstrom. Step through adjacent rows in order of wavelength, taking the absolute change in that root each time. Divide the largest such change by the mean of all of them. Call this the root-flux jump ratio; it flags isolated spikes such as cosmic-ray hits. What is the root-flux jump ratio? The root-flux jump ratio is 1.72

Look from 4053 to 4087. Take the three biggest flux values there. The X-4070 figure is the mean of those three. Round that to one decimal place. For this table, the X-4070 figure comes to 8.5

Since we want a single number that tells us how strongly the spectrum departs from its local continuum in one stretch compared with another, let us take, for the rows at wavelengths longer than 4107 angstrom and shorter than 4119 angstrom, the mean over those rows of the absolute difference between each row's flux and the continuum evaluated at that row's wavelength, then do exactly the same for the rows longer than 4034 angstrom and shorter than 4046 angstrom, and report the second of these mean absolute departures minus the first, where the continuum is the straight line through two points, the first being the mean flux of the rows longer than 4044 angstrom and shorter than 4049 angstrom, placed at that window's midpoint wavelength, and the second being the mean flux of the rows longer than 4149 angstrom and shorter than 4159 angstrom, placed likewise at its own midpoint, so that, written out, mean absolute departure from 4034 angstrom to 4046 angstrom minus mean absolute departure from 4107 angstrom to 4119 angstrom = -0.55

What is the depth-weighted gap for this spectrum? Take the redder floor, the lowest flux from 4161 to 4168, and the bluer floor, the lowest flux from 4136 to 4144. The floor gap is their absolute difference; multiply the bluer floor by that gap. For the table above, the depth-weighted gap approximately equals 2.1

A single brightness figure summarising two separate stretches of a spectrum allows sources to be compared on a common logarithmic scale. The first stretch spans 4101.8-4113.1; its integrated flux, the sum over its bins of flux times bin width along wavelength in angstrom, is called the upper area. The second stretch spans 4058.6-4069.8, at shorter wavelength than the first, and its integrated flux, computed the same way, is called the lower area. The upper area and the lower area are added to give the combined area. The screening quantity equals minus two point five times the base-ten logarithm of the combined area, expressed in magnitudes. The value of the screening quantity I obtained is -5.69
